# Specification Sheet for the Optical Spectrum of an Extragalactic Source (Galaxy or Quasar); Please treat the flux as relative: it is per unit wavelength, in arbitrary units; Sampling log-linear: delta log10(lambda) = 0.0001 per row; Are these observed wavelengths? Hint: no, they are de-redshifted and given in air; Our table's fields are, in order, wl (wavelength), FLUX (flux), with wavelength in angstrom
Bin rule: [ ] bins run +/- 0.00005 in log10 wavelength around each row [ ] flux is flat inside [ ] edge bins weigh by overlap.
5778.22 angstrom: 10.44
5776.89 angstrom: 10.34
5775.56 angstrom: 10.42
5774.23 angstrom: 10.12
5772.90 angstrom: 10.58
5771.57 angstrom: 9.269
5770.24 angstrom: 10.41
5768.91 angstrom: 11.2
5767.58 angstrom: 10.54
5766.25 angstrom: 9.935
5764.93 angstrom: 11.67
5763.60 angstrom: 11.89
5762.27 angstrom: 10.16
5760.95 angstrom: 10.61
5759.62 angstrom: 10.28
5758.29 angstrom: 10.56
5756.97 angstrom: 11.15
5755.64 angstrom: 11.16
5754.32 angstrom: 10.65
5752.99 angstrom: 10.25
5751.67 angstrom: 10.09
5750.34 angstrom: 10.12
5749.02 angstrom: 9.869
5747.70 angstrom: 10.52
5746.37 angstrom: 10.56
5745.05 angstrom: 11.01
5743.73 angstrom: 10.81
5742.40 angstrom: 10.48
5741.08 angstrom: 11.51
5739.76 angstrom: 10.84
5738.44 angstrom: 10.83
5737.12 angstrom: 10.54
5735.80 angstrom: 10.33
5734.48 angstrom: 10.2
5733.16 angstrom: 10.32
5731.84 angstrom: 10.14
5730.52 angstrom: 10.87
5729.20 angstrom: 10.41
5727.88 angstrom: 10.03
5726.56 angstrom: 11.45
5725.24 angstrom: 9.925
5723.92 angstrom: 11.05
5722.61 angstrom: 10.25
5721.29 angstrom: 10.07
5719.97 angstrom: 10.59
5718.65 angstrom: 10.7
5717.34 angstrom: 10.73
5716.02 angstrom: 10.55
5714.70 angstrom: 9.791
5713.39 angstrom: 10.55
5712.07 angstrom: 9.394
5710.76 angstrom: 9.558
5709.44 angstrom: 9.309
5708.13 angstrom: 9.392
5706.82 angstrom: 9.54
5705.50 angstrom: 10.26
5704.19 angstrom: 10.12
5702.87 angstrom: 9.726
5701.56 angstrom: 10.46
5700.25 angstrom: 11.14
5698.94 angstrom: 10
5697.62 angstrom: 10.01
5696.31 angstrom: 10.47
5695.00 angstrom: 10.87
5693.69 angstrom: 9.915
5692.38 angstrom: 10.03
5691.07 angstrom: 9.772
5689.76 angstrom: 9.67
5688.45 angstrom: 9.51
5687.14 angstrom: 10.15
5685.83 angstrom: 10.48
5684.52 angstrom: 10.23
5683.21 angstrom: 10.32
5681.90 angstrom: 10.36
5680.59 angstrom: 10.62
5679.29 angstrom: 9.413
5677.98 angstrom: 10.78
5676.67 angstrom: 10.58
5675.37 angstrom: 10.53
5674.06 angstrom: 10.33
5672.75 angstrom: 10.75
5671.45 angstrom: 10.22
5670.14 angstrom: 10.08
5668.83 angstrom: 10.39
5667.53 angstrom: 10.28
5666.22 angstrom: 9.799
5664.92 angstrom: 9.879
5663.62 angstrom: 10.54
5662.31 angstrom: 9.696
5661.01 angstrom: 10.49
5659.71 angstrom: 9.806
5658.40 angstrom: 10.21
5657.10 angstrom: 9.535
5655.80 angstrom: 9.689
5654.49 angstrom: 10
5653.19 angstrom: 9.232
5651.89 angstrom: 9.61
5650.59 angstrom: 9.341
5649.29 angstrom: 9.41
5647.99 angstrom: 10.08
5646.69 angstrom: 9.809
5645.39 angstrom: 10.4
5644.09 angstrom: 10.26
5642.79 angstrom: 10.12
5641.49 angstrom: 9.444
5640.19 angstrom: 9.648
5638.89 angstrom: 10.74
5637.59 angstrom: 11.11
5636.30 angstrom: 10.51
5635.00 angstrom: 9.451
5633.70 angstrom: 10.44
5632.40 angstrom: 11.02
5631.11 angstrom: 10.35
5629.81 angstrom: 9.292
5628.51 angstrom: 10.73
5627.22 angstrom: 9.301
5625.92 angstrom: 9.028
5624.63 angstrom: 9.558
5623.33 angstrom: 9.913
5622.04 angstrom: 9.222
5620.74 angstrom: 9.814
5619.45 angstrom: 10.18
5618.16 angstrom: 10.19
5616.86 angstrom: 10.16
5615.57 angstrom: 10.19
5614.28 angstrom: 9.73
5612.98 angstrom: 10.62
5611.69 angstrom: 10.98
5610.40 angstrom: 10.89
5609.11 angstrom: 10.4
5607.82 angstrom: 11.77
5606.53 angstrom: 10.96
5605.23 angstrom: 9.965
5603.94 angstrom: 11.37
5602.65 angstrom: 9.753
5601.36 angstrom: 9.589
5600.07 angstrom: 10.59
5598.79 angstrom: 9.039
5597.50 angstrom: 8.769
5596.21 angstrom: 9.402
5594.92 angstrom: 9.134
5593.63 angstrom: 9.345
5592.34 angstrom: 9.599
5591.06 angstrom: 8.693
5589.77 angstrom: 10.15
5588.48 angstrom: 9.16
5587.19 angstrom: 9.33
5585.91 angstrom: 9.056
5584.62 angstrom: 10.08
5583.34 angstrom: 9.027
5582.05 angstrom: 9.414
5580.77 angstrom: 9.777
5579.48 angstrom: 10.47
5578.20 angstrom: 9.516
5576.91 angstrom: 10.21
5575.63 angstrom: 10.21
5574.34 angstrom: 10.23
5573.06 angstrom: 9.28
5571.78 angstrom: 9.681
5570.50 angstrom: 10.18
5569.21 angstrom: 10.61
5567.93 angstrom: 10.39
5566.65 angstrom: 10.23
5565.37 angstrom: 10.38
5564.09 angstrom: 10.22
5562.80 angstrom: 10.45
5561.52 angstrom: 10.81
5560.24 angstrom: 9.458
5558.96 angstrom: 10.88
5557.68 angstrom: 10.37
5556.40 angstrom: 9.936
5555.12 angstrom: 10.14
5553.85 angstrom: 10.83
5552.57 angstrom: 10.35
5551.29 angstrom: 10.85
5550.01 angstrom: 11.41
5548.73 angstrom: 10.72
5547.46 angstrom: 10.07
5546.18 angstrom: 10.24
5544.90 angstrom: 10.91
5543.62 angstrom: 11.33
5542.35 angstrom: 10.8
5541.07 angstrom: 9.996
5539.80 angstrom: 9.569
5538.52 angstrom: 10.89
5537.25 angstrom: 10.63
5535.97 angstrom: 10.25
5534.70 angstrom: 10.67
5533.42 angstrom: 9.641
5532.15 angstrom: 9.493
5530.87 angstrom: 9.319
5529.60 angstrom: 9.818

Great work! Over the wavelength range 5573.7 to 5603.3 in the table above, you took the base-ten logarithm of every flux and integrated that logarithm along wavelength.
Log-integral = 29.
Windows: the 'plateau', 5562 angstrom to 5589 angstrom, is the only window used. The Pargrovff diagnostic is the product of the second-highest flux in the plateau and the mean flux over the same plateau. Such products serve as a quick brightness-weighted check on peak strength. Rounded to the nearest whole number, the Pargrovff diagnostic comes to 104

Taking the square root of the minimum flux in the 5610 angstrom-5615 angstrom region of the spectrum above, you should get 3.119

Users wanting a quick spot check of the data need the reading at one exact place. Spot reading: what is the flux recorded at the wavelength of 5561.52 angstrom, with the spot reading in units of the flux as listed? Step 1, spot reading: 10.81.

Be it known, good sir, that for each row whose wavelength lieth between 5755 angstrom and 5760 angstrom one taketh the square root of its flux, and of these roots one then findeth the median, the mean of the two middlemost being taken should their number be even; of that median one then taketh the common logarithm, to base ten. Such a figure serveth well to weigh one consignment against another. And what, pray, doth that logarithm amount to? 0.518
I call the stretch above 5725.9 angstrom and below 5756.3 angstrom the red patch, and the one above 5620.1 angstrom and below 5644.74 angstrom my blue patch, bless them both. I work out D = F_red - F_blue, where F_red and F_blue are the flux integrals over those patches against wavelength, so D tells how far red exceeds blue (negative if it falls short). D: 75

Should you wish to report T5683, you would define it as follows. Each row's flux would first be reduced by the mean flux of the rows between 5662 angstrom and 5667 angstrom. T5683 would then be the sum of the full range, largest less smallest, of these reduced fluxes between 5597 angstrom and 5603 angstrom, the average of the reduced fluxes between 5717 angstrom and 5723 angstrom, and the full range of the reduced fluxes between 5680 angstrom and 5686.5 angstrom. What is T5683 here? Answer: 2.7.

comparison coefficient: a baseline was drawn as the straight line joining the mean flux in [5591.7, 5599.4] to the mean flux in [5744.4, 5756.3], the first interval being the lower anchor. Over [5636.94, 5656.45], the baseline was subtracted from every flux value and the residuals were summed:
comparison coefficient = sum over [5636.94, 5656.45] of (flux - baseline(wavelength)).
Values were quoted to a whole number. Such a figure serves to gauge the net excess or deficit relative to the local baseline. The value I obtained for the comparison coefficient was 4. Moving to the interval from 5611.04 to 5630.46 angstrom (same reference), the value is 8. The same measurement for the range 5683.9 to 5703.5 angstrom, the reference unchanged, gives 2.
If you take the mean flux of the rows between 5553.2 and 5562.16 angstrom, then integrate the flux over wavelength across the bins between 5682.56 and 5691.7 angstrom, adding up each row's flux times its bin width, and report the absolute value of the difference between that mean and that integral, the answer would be 81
